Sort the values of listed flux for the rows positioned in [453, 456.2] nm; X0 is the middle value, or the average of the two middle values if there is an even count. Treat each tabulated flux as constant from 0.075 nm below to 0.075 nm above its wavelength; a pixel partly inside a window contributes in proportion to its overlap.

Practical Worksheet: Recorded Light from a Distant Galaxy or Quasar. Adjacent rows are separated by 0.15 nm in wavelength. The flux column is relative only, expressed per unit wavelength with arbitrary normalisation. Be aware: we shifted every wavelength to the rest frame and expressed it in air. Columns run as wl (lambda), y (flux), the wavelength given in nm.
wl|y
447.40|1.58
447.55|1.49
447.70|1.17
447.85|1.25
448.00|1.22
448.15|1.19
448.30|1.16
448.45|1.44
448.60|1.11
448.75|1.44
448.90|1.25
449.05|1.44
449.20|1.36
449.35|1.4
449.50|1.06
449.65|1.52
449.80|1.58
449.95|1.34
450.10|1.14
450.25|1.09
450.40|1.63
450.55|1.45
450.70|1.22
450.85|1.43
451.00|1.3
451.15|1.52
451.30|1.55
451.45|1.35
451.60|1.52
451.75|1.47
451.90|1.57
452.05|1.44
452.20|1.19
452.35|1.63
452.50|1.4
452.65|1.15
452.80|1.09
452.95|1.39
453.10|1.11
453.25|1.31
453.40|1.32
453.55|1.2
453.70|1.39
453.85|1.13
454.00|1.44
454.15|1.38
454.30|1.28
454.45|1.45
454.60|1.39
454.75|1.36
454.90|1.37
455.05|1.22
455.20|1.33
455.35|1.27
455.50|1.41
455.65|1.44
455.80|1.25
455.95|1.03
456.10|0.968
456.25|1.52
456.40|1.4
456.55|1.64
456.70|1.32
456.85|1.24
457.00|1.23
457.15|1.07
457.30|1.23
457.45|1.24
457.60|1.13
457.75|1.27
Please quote 1.32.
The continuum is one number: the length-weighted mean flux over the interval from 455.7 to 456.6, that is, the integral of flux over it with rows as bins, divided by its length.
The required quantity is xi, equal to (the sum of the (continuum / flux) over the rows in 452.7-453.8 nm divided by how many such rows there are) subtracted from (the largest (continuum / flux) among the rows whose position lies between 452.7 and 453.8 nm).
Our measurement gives 0.150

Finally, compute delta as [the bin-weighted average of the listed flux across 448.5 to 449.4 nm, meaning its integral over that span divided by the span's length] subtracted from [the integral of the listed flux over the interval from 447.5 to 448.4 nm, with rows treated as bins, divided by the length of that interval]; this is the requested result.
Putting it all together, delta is -0.09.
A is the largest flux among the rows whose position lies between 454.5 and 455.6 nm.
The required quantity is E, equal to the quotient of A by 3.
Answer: 0.47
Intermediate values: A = 1.41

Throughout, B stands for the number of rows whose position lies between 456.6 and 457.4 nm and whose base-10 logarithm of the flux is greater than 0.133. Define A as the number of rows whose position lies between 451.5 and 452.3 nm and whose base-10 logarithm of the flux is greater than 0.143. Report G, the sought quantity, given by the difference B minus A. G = -4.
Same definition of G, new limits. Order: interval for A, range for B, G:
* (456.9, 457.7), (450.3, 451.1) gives 3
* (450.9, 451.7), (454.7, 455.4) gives -1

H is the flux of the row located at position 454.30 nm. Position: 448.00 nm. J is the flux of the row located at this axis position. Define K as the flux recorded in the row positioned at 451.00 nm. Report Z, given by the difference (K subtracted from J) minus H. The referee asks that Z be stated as -1.36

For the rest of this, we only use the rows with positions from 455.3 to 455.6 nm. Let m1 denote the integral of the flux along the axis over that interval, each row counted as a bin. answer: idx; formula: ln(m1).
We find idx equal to -0.90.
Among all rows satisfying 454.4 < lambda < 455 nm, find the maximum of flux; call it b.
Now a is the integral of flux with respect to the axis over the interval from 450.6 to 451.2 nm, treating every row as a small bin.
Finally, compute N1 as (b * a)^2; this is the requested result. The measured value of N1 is 1.4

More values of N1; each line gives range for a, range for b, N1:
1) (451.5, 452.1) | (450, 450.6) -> 2.1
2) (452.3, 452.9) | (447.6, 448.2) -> 1.0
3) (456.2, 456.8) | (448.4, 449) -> 1.6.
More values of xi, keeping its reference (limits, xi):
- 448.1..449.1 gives 0.152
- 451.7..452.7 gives 0.192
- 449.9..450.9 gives 0.196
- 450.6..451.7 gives 0.138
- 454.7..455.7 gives 0.094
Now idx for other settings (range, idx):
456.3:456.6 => -0.79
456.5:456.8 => -0.83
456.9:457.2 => -1.05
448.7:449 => -0.91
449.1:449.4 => -0.88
